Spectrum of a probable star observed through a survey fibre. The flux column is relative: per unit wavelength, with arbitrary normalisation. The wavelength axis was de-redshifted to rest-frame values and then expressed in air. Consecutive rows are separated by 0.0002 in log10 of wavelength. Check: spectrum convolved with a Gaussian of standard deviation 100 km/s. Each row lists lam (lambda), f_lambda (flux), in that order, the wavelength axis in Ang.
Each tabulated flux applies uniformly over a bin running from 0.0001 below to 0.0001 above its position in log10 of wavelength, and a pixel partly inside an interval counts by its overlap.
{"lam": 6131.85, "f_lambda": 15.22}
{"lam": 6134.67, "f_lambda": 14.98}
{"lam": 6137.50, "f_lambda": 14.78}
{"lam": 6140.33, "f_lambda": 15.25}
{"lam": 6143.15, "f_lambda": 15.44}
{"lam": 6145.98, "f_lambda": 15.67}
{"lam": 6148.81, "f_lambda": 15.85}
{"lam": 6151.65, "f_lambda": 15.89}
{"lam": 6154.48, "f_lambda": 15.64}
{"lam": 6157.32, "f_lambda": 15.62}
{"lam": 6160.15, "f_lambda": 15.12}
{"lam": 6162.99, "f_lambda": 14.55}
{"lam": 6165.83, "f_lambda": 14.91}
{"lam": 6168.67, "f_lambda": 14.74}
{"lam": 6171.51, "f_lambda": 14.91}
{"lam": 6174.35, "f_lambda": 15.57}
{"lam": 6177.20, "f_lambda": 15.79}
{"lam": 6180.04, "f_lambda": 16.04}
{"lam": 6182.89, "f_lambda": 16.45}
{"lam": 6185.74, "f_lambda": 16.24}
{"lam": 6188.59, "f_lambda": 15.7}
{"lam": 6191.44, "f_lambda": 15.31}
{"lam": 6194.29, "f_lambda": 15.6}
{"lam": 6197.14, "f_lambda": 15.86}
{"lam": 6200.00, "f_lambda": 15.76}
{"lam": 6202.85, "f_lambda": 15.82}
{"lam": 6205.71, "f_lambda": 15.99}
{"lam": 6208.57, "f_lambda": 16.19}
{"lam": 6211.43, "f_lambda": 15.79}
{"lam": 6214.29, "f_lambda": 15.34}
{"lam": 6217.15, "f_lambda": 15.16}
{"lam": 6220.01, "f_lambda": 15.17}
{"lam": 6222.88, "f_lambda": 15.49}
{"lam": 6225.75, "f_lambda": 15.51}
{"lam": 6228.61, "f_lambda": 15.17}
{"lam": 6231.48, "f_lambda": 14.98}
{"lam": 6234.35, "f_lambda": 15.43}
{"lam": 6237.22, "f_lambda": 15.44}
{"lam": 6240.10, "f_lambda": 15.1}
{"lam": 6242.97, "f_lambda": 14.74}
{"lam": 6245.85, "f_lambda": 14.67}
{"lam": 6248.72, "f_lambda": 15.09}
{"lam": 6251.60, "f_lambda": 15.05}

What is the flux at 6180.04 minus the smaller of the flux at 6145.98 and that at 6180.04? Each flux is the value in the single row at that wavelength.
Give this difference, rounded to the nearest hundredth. 0.37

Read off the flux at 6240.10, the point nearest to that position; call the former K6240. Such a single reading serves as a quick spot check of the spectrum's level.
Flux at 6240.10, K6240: 15.1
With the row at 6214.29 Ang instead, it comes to 15.34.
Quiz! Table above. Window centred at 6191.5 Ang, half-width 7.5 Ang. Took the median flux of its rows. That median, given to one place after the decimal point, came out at 15.7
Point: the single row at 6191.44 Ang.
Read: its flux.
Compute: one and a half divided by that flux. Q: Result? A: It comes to 0.098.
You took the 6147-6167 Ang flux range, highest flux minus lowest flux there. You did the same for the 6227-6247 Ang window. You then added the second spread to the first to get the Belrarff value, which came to 2.1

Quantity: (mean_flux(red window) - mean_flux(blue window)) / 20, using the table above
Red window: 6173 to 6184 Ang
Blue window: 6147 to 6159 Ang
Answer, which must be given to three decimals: 0.011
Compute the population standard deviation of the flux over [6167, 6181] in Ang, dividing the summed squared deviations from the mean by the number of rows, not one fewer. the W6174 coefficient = 0.50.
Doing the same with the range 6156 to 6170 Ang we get 0.37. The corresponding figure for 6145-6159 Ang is 0.11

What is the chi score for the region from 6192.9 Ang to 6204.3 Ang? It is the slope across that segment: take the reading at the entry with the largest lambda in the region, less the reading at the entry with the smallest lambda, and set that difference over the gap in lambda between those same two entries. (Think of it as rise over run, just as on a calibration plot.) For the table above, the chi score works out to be 0.026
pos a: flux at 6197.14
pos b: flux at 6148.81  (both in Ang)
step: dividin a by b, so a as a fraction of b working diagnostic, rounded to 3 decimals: 1.001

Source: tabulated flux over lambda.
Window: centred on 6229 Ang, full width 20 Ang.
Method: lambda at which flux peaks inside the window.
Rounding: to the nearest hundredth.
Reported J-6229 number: 6225.75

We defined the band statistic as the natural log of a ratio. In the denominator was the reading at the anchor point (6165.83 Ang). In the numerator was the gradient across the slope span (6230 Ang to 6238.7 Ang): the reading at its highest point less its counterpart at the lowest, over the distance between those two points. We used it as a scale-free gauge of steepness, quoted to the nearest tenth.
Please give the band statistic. -5.2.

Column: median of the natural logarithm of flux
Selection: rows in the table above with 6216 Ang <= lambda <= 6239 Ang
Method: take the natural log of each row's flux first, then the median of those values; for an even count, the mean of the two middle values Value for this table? 2.73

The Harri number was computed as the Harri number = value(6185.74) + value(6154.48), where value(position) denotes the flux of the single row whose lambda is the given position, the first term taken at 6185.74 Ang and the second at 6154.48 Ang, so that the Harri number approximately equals 31.9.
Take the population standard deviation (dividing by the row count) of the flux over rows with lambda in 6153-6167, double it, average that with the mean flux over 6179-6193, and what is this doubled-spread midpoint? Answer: 8.39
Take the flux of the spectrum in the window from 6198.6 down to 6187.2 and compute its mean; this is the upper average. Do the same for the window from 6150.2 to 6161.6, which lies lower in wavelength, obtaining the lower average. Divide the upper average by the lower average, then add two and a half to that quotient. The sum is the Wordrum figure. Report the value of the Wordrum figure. 3.50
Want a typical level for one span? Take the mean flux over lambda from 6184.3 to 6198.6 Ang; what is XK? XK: 15.7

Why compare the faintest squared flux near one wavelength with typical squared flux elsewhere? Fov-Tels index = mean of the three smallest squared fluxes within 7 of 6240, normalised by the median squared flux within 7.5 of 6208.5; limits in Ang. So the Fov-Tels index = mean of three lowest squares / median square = 0.88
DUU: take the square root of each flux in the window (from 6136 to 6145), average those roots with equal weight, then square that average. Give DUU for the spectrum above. 15.2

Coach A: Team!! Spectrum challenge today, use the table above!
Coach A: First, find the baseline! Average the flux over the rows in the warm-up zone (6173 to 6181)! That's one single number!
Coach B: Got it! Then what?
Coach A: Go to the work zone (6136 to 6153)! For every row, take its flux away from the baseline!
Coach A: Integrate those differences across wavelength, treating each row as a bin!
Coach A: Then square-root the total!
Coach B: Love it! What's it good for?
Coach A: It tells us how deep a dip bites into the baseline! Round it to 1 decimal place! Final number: 2.3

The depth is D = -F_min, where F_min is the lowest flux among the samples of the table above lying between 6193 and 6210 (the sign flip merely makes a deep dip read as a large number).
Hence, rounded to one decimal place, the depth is -15.6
